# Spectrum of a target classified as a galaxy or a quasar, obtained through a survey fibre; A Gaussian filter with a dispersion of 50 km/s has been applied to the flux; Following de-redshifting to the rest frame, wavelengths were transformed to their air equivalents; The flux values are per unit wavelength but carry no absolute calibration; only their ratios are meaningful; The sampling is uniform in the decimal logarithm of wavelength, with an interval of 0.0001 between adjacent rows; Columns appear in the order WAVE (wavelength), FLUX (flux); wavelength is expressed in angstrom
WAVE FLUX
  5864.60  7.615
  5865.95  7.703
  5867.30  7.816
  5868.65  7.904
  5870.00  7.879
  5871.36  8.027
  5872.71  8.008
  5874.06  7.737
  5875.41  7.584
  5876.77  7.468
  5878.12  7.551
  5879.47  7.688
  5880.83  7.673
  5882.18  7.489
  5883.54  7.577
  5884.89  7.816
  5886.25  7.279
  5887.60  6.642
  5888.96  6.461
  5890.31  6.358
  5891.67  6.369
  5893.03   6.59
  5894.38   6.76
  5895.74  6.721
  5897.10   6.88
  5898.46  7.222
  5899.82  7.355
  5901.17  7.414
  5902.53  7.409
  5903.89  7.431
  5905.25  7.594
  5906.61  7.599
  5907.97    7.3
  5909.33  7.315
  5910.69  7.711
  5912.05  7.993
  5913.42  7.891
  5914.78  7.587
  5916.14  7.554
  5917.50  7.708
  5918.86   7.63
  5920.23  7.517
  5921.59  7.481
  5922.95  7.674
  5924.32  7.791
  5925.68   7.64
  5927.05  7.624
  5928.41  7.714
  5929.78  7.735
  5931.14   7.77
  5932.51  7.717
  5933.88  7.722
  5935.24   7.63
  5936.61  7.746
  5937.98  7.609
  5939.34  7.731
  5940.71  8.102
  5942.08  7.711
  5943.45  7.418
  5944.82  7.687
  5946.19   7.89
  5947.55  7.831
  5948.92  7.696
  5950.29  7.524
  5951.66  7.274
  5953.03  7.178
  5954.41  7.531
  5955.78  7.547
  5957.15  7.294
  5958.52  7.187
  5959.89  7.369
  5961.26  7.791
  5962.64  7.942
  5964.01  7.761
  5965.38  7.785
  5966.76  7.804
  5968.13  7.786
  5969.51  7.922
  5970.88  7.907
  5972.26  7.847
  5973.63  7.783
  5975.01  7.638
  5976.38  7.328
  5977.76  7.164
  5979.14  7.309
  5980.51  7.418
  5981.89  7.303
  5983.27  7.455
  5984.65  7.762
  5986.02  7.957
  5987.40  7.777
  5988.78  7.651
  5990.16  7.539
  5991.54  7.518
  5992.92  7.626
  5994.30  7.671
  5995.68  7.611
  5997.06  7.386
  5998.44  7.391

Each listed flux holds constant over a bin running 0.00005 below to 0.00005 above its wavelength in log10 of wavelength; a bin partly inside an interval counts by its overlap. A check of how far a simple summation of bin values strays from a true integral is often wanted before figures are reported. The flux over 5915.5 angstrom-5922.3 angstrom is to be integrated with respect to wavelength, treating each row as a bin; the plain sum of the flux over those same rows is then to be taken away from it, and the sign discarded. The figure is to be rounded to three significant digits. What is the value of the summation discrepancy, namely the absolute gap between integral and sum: 13.7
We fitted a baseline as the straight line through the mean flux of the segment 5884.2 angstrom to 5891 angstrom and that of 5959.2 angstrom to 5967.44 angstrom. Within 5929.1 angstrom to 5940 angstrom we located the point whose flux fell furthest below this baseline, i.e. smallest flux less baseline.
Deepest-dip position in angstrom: 5937.98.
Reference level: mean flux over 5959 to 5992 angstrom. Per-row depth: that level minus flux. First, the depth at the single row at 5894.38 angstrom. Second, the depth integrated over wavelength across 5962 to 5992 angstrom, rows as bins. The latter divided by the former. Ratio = 0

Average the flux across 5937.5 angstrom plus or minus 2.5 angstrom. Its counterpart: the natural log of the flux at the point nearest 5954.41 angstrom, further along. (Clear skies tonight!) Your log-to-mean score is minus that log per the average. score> -0.263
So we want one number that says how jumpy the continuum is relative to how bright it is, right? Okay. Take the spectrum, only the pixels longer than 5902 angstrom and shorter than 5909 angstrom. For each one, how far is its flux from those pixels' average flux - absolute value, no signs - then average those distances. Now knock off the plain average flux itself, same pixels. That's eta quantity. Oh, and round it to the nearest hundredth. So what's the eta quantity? -7.36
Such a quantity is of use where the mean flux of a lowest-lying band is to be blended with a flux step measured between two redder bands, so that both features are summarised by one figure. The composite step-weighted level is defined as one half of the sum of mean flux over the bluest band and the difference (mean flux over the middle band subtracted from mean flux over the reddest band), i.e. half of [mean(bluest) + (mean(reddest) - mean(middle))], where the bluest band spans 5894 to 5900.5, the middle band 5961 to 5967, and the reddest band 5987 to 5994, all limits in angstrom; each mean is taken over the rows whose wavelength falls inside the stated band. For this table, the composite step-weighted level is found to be 3.40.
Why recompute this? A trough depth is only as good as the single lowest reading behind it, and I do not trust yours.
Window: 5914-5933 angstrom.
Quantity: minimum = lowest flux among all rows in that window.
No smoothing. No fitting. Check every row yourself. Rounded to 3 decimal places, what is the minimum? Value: 7.481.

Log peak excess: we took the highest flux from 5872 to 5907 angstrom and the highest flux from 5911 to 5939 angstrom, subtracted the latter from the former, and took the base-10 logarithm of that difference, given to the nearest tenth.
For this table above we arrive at -1.8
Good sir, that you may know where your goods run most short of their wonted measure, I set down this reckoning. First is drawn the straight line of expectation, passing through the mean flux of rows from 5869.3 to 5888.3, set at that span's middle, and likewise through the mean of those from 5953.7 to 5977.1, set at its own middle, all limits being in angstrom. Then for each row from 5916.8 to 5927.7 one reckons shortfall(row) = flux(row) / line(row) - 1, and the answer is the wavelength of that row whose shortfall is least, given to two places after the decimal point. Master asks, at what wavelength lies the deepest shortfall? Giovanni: 5921.59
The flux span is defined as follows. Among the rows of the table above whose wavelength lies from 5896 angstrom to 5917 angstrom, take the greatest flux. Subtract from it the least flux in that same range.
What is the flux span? 1.11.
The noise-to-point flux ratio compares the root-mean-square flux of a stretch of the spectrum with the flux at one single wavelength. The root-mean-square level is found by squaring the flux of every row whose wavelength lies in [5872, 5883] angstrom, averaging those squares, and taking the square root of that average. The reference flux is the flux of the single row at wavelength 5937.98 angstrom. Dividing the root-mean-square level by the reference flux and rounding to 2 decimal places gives 1.01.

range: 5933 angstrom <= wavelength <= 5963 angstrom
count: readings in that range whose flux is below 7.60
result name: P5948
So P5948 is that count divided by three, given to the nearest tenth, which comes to 3.0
